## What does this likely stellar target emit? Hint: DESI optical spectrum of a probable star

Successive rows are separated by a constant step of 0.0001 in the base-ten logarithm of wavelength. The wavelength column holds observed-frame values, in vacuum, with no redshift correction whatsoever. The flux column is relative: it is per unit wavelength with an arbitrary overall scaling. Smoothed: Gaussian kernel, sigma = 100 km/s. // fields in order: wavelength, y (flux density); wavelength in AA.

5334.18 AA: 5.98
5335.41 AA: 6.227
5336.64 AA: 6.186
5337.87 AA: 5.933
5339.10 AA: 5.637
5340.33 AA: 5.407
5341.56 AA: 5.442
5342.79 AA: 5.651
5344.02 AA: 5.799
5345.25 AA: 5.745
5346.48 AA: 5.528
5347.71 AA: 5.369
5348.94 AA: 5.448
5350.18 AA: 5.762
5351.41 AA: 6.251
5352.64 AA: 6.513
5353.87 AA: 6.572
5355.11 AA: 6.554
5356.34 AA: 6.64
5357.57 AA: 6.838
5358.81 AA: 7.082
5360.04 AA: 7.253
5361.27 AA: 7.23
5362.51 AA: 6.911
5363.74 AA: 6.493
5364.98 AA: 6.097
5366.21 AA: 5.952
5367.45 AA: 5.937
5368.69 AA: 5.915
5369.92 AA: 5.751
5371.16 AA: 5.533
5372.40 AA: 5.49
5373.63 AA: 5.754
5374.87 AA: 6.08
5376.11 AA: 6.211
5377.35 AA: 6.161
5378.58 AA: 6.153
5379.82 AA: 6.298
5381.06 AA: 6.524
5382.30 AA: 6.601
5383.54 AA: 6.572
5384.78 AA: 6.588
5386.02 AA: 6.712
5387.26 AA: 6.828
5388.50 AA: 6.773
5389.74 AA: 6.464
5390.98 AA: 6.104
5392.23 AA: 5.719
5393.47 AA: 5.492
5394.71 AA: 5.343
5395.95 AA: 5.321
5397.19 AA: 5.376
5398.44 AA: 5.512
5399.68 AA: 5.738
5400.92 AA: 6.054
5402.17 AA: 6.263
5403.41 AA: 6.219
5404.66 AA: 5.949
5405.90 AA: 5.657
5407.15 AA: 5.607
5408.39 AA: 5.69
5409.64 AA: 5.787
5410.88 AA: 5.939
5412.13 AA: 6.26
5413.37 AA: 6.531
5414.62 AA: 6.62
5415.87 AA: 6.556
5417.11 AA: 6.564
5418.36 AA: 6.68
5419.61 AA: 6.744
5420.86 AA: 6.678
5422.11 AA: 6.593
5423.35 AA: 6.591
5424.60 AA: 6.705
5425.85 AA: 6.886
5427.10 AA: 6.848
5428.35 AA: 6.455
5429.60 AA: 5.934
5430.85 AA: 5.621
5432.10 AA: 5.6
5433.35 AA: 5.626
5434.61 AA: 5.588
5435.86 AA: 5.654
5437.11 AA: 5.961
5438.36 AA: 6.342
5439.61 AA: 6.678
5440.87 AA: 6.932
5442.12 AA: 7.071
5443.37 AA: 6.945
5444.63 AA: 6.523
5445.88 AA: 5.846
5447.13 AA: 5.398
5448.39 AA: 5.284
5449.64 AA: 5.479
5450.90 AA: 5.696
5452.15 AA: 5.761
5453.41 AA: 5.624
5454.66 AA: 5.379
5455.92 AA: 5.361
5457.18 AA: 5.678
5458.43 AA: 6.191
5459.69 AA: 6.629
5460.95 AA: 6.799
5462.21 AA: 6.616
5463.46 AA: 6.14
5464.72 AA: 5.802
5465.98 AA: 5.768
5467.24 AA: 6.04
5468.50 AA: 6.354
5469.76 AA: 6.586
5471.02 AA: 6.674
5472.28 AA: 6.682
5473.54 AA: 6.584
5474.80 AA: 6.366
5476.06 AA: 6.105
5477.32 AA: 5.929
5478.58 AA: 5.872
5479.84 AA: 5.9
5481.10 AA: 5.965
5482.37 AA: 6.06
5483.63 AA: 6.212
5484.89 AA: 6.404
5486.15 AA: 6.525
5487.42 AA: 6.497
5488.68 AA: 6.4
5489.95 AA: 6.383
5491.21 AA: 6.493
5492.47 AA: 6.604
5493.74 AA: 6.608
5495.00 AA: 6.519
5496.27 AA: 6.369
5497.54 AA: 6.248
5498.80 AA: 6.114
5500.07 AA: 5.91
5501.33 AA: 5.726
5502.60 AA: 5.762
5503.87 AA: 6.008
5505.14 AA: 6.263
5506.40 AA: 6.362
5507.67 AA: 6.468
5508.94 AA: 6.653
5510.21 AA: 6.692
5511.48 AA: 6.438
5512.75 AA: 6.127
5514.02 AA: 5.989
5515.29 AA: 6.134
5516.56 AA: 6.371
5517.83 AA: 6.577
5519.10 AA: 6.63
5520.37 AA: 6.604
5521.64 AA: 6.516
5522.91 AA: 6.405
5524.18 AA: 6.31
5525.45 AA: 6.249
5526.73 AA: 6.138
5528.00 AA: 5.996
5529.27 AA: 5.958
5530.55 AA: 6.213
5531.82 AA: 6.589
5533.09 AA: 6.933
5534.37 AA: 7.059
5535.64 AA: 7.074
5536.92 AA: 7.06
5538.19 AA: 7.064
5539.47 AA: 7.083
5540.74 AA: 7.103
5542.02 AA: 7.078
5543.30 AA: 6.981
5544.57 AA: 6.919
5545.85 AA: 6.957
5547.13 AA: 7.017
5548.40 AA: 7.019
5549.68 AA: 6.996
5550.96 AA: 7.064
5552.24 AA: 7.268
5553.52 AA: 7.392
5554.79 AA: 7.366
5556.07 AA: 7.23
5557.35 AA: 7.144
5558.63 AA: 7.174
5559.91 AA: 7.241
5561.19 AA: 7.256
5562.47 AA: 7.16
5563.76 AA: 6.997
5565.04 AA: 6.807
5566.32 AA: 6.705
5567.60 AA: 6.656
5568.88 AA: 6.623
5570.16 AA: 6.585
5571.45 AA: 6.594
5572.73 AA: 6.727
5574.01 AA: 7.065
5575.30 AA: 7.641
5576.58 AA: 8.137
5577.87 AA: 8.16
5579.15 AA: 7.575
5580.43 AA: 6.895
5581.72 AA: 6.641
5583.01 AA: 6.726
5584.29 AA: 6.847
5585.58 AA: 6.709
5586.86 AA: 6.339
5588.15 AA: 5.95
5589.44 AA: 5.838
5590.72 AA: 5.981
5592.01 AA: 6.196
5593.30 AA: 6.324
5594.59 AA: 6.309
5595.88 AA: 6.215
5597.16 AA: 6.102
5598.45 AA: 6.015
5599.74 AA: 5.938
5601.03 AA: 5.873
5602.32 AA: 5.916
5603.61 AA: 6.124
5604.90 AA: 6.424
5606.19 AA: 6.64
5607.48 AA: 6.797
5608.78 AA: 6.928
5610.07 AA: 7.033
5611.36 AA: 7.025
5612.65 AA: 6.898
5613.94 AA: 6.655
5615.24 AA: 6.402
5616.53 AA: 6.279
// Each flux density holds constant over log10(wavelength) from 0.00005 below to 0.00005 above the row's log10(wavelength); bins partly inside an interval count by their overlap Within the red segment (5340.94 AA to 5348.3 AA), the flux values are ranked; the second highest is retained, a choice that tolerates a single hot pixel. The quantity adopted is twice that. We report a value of 11.5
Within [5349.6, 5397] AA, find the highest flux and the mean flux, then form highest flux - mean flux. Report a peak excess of 1.0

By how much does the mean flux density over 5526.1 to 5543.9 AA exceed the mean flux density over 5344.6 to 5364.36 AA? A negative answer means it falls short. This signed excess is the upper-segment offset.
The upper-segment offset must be 0.35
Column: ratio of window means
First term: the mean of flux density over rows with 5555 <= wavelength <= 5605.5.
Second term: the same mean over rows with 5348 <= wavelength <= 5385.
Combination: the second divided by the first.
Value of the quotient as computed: 0.94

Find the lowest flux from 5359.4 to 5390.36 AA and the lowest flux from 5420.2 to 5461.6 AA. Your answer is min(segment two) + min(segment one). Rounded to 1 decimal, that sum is 10.8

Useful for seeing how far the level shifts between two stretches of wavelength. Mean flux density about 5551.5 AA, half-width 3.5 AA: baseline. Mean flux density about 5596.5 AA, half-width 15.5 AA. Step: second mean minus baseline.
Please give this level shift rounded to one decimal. -0.8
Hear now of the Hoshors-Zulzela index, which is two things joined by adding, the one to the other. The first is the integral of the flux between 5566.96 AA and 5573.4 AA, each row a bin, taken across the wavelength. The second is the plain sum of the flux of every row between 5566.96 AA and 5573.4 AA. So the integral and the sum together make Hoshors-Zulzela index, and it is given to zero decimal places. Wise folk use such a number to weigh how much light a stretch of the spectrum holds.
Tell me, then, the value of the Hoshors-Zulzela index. 76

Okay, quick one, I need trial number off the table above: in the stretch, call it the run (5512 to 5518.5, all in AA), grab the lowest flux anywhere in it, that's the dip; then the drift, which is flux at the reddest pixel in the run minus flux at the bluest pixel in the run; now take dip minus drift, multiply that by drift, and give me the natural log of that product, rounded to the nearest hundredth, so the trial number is 0.91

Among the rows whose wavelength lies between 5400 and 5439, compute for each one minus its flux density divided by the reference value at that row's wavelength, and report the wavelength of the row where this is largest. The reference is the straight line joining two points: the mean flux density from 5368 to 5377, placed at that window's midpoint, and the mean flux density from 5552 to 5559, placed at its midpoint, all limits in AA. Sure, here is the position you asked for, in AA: 5434.61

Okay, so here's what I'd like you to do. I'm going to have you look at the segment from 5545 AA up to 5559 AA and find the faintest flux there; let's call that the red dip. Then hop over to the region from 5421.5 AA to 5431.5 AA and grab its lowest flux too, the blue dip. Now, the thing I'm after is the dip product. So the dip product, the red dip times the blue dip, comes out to 39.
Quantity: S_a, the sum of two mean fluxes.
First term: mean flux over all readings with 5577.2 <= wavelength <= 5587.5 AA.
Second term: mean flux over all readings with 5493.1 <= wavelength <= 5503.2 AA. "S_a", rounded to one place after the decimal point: 13.1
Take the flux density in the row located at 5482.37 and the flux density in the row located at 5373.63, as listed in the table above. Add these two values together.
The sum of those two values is 11.8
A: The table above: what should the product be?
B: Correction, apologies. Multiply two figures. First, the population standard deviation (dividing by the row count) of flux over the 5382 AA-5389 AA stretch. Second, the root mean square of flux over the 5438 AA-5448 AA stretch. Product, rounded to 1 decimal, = 0.6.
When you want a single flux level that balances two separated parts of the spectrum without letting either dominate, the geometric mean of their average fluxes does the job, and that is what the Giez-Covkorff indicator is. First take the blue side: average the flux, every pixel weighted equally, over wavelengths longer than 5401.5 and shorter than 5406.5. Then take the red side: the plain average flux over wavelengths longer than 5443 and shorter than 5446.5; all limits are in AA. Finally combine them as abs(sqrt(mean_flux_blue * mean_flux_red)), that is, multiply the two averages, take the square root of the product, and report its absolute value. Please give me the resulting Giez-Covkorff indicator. 6.2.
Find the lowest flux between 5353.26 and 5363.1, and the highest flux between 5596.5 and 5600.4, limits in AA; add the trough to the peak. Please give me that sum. 12.7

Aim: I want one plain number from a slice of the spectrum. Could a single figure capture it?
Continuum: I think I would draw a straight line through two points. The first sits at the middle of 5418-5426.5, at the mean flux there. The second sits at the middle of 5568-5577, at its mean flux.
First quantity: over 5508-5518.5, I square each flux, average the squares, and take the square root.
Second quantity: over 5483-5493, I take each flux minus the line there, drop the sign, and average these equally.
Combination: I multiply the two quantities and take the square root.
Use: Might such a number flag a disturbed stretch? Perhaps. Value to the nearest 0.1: 1.6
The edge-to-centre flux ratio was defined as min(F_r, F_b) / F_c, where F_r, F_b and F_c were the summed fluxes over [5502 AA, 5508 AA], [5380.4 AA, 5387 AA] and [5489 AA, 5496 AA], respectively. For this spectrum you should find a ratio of 0.95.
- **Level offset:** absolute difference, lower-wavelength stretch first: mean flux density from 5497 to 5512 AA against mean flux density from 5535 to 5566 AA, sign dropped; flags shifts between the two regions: 0.88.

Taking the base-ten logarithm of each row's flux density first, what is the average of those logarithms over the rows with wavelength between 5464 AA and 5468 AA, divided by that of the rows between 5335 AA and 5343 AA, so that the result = 1.01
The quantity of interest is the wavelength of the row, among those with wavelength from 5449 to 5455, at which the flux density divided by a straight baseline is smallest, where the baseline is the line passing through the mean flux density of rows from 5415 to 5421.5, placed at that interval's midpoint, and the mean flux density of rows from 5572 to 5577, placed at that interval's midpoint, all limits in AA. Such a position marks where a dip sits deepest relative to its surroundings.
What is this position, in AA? 5454.66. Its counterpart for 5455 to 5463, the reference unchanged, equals 5455.92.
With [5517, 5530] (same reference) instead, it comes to 5529.27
